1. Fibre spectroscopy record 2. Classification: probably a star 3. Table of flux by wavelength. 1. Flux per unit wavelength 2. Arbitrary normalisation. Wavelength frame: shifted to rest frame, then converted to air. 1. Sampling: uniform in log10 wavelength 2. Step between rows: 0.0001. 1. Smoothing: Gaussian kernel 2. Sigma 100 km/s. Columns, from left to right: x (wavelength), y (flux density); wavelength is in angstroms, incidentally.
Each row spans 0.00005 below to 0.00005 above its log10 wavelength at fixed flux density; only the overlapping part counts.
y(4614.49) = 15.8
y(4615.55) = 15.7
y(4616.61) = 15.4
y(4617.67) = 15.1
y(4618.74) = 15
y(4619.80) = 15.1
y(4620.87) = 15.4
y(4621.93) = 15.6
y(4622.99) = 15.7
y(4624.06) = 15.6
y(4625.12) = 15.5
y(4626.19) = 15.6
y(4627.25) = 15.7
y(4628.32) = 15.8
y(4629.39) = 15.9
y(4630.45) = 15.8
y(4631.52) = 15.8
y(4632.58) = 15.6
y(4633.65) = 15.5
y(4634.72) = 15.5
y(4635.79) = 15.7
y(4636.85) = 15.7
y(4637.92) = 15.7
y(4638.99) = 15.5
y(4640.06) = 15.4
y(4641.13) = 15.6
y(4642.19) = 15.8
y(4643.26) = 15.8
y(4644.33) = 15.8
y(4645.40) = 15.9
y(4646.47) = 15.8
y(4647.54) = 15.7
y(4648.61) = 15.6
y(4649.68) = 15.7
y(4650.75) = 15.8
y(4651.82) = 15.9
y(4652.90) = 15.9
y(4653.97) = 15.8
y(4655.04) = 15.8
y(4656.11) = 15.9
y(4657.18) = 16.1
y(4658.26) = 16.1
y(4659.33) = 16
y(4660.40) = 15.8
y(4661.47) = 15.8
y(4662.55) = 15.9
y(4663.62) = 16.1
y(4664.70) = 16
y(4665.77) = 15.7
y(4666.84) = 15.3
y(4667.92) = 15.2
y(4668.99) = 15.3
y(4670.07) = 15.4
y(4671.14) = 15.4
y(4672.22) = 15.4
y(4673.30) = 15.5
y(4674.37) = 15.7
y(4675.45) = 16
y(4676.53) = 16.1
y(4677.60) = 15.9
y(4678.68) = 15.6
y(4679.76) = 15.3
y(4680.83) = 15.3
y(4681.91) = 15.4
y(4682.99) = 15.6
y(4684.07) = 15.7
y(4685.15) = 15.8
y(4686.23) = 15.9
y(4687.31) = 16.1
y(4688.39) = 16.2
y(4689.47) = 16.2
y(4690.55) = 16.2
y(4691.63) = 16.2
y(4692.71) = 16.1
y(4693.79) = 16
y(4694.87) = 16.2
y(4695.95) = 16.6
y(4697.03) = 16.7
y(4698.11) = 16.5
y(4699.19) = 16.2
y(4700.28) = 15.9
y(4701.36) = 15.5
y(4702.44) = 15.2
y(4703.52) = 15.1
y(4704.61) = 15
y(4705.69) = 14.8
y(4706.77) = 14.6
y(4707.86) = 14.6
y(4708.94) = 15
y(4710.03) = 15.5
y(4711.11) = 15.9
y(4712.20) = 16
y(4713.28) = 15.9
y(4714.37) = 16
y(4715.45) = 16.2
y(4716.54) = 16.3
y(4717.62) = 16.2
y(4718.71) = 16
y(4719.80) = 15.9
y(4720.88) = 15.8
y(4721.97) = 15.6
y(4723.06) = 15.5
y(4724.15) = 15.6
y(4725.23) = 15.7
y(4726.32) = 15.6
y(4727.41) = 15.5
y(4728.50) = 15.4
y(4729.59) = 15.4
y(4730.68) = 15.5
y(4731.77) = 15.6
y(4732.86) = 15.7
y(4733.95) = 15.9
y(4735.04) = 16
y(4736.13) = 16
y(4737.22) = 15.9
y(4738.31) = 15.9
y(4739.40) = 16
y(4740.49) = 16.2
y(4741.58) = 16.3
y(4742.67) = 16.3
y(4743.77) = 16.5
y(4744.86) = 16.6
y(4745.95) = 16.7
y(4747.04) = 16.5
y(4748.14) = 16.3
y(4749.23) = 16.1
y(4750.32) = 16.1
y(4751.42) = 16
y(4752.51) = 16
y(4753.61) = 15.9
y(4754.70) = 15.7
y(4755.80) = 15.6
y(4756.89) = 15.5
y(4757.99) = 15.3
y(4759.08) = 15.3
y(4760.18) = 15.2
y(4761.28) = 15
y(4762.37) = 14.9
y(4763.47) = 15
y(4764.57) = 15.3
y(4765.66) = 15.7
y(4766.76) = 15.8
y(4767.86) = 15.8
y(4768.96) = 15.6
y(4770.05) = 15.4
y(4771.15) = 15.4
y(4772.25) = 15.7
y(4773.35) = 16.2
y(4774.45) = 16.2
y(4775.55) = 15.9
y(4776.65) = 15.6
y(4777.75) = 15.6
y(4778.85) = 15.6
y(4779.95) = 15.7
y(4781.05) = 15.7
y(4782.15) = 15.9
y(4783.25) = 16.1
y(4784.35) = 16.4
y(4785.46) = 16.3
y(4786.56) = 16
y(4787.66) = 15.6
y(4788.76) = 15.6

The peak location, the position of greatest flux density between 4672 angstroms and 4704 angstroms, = 4697.03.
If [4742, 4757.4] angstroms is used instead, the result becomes 4745.95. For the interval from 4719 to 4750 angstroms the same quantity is 4745.95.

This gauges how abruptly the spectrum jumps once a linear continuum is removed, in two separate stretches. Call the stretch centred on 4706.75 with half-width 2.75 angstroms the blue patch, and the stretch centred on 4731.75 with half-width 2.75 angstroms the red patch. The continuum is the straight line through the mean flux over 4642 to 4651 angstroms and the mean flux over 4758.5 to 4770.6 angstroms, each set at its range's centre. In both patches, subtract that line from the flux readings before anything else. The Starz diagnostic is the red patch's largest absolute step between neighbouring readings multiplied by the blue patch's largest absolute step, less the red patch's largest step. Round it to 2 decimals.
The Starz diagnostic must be -0.12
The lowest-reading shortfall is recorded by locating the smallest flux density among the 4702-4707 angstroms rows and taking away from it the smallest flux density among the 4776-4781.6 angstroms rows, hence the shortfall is -1.0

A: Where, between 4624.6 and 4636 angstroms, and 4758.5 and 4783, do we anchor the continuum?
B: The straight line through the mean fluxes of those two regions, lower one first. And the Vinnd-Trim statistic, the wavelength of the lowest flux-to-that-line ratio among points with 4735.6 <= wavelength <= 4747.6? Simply 4737.22 angstroms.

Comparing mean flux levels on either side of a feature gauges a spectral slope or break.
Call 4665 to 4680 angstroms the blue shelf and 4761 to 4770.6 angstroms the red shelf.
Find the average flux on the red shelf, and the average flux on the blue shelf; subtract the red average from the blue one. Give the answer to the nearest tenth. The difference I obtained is 0.2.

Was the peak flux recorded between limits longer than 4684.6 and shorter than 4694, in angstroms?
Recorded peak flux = 16.2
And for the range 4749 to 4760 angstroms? 16.1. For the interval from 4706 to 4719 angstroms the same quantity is 16.3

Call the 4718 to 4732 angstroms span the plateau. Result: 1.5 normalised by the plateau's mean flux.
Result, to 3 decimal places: 0.096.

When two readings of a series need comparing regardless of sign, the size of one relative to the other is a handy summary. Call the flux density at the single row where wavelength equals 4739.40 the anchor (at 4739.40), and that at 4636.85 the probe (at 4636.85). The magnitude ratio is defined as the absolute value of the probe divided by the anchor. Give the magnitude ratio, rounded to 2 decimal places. 0.98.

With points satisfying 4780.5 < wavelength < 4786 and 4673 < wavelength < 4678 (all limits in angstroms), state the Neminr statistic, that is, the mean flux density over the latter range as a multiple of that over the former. 0.99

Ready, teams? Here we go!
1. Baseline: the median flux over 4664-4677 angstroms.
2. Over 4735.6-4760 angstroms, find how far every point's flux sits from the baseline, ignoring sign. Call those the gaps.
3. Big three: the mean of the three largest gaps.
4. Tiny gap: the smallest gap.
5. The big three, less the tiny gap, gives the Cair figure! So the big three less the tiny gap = 1.1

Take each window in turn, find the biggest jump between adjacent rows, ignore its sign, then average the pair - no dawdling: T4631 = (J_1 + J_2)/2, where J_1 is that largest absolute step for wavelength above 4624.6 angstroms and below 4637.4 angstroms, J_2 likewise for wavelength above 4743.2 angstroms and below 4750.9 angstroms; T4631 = 0.20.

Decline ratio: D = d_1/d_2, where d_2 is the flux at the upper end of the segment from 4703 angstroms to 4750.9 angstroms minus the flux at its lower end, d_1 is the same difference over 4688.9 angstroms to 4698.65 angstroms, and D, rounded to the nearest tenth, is 0.3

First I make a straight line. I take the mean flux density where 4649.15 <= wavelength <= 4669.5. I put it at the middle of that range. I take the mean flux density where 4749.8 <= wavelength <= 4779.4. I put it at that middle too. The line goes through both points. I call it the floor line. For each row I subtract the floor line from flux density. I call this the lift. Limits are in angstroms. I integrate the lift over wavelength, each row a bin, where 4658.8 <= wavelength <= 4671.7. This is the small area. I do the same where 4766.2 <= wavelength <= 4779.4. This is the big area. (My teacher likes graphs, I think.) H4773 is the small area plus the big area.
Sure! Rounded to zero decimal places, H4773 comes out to 0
